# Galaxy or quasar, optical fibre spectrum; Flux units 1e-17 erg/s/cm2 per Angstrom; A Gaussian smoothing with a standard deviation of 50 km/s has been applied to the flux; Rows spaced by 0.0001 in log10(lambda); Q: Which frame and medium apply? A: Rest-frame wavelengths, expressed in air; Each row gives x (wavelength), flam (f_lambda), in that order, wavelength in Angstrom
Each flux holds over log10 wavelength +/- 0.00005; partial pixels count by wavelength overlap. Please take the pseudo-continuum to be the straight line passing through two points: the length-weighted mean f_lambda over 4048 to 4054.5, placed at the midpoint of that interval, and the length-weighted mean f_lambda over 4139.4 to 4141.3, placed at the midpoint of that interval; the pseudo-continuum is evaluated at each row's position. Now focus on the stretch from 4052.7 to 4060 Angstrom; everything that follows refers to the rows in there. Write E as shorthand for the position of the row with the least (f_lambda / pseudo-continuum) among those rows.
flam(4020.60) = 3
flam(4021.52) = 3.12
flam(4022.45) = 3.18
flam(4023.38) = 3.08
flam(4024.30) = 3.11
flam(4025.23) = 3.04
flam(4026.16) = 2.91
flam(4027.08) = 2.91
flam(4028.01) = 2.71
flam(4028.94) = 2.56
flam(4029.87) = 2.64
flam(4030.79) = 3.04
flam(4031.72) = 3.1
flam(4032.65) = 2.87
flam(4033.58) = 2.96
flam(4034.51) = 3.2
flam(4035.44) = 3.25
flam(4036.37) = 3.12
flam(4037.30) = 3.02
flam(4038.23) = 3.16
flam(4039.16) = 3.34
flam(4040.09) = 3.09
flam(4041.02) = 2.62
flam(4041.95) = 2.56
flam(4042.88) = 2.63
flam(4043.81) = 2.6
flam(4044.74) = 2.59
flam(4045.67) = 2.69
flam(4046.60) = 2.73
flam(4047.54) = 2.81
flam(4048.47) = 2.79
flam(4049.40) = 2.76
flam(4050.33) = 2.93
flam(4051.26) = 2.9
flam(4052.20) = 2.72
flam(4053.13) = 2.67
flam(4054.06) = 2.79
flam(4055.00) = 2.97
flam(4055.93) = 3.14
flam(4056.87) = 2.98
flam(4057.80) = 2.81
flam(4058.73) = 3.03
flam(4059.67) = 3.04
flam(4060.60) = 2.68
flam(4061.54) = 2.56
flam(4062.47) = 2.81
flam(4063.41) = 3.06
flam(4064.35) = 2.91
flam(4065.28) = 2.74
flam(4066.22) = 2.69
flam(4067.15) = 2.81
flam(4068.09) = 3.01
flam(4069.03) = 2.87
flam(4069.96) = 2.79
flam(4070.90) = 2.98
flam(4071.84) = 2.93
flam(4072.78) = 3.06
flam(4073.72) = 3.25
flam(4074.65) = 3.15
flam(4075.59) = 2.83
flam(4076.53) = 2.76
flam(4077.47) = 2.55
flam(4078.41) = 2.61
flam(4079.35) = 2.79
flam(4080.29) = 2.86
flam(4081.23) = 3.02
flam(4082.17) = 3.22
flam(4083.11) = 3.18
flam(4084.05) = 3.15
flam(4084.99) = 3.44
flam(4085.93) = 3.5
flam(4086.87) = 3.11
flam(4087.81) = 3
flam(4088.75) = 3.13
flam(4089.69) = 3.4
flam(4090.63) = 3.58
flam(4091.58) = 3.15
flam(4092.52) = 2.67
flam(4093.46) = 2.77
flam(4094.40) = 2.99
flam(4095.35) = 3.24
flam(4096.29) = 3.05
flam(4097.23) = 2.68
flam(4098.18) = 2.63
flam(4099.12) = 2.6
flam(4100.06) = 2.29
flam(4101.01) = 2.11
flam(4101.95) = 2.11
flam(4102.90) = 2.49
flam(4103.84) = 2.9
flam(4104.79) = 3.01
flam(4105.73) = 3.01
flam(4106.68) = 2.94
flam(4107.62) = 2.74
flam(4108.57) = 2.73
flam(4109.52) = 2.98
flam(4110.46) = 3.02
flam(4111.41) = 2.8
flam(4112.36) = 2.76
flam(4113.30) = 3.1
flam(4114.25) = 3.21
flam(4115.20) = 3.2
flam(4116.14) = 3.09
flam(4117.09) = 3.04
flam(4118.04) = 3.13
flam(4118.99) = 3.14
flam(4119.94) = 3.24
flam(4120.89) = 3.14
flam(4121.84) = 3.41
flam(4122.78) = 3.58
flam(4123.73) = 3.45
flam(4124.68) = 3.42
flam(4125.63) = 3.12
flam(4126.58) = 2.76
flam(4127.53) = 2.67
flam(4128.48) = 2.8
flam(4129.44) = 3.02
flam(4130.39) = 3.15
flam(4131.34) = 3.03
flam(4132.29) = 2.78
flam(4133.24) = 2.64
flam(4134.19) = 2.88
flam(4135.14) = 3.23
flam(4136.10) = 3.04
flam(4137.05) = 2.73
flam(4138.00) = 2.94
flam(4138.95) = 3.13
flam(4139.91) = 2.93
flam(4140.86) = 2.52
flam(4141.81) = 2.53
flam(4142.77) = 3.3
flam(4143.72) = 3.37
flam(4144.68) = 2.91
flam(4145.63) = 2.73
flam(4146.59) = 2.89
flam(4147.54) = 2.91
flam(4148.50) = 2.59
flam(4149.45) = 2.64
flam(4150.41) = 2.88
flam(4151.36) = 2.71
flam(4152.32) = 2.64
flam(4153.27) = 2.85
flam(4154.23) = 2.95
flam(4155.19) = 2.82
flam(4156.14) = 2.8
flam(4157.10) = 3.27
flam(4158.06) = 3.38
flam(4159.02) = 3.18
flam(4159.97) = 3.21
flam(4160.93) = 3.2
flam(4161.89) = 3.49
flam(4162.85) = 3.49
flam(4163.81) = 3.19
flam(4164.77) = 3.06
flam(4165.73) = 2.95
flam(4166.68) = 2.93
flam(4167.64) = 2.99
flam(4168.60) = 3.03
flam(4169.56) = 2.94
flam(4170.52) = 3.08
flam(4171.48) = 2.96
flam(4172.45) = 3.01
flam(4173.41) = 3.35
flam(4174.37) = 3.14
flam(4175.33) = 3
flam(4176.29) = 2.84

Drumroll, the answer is 4053.13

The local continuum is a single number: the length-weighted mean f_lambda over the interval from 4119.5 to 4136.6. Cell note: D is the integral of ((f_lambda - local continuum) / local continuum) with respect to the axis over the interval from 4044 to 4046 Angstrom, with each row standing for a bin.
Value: -0.29 Angstrom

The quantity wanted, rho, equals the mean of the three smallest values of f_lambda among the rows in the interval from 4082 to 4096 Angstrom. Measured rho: 2.81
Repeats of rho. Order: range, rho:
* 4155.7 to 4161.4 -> 3.06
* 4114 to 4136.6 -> 2.69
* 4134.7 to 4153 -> 2.55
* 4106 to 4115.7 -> 2.74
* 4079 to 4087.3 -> 2.89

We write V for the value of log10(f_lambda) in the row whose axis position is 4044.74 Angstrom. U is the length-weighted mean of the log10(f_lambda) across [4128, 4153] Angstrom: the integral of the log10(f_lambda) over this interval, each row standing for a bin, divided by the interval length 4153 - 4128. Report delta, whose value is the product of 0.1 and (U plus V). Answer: 0.087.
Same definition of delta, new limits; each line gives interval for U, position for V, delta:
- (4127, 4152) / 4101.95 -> 0.078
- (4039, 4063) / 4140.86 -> 0.085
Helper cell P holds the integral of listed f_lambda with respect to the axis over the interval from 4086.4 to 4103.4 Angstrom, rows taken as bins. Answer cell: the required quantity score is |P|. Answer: 48.2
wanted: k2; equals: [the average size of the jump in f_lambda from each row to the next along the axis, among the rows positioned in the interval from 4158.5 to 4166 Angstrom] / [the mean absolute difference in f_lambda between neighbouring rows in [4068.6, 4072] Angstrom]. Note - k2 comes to 1.17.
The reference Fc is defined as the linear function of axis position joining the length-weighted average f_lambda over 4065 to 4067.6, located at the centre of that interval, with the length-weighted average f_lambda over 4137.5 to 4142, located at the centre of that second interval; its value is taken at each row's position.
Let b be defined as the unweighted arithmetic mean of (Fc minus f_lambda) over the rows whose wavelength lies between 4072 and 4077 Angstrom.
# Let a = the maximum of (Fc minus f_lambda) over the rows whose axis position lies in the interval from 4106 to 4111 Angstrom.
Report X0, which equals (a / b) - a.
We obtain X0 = -0.3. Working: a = 0.07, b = -0.251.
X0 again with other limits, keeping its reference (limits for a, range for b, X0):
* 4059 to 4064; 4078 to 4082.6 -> -1.5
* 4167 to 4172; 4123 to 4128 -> 0.4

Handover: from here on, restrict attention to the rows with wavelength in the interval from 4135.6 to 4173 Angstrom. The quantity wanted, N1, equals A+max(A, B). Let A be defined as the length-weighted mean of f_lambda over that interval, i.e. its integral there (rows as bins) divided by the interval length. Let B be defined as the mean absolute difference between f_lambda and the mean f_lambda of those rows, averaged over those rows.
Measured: 6.0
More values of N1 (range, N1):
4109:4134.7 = 6.1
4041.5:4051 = 5.4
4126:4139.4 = 5.8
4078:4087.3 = 6.2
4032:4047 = 5.8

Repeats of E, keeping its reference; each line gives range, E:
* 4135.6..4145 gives 4140.86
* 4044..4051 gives 4044.74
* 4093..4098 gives 4097.23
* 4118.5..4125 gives 4118.99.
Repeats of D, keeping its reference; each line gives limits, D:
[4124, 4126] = 0.14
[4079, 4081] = -0.15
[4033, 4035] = 0.00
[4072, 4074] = 0.02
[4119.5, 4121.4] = 0.07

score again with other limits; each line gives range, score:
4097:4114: 46.3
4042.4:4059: 46.6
